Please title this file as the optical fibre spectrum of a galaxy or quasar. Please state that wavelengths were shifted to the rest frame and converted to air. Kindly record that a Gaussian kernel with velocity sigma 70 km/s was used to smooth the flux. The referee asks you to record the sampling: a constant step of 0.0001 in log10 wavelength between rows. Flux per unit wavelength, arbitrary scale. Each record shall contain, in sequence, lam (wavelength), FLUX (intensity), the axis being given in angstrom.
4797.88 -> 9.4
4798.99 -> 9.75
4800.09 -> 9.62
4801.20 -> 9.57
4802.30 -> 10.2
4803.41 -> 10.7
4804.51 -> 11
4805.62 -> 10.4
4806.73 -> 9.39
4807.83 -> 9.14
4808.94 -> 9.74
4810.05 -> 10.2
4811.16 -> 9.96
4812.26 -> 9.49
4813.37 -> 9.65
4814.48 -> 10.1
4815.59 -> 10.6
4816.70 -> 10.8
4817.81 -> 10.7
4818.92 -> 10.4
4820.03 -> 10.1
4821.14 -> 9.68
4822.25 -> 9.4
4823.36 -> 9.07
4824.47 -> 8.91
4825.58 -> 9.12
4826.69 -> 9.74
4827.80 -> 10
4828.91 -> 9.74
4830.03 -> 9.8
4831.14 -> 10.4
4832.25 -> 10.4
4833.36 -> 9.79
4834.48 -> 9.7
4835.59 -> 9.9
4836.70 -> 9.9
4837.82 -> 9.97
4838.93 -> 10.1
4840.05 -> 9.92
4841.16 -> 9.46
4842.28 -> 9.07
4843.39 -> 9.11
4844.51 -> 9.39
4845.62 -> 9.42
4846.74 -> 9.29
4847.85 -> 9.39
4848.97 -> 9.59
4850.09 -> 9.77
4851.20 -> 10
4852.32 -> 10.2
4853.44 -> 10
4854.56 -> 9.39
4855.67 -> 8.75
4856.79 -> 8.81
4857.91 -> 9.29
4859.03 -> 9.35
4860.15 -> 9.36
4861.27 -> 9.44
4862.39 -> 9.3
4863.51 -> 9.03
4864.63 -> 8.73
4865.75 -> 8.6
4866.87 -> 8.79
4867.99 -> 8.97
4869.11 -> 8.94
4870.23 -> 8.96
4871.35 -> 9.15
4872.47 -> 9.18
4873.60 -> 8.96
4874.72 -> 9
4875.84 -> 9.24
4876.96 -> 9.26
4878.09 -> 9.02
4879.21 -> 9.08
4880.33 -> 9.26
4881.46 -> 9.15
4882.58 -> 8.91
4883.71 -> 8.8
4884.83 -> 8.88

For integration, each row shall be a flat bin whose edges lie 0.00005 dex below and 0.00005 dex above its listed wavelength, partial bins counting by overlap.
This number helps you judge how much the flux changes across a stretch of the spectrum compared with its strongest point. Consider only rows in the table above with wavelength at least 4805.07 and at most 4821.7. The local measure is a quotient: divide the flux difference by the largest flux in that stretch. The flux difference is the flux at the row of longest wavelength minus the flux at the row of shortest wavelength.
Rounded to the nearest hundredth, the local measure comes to -0.07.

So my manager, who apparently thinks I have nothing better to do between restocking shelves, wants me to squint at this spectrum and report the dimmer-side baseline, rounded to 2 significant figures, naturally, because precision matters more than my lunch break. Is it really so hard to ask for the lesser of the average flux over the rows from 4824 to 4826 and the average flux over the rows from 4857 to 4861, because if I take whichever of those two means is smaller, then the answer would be 9.0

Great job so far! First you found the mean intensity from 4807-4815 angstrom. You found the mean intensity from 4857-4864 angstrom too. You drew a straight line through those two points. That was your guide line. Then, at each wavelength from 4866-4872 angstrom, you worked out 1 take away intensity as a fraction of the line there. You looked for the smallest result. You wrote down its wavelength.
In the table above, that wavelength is 4871.35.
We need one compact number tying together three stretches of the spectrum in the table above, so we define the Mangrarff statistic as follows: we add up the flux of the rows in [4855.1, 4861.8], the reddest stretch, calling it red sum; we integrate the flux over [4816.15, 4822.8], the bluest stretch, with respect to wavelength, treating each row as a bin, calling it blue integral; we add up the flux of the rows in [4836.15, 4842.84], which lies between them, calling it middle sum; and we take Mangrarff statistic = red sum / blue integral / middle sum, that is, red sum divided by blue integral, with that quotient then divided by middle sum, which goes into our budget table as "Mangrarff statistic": 0.0139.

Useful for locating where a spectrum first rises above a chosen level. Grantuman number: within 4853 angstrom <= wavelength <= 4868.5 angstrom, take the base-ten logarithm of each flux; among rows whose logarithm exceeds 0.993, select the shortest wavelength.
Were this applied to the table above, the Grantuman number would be 4853.44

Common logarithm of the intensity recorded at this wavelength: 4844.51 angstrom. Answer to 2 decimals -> 0.97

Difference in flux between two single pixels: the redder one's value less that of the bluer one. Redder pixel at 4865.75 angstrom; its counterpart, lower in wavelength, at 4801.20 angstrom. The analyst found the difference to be -1.0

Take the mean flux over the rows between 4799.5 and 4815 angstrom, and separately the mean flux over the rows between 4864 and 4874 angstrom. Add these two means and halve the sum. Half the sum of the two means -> 9.43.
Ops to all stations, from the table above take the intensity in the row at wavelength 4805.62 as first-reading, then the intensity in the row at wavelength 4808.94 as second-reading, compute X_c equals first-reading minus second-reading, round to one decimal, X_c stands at 0.7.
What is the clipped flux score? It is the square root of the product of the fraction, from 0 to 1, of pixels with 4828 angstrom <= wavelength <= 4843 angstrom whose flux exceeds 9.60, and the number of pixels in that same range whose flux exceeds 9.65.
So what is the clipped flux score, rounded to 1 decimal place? 3.1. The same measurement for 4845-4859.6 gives 1.1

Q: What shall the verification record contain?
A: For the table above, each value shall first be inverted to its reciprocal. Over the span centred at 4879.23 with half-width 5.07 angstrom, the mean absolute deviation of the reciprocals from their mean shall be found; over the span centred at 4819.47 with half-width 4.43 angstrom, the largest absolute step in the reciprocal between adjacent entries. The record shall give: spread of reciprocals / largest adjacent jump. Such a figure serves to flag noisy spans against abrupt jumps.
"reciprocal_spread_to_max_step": 0.37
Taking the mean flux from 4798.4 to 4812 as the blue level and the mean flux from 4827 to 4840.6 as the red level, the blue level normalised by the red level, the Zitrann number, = 1.000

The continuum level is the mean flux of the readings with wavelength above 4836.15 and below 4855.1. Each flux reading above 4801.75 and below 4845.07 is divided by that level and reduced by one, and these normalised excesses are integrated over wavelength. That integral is 1.0 angstrom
